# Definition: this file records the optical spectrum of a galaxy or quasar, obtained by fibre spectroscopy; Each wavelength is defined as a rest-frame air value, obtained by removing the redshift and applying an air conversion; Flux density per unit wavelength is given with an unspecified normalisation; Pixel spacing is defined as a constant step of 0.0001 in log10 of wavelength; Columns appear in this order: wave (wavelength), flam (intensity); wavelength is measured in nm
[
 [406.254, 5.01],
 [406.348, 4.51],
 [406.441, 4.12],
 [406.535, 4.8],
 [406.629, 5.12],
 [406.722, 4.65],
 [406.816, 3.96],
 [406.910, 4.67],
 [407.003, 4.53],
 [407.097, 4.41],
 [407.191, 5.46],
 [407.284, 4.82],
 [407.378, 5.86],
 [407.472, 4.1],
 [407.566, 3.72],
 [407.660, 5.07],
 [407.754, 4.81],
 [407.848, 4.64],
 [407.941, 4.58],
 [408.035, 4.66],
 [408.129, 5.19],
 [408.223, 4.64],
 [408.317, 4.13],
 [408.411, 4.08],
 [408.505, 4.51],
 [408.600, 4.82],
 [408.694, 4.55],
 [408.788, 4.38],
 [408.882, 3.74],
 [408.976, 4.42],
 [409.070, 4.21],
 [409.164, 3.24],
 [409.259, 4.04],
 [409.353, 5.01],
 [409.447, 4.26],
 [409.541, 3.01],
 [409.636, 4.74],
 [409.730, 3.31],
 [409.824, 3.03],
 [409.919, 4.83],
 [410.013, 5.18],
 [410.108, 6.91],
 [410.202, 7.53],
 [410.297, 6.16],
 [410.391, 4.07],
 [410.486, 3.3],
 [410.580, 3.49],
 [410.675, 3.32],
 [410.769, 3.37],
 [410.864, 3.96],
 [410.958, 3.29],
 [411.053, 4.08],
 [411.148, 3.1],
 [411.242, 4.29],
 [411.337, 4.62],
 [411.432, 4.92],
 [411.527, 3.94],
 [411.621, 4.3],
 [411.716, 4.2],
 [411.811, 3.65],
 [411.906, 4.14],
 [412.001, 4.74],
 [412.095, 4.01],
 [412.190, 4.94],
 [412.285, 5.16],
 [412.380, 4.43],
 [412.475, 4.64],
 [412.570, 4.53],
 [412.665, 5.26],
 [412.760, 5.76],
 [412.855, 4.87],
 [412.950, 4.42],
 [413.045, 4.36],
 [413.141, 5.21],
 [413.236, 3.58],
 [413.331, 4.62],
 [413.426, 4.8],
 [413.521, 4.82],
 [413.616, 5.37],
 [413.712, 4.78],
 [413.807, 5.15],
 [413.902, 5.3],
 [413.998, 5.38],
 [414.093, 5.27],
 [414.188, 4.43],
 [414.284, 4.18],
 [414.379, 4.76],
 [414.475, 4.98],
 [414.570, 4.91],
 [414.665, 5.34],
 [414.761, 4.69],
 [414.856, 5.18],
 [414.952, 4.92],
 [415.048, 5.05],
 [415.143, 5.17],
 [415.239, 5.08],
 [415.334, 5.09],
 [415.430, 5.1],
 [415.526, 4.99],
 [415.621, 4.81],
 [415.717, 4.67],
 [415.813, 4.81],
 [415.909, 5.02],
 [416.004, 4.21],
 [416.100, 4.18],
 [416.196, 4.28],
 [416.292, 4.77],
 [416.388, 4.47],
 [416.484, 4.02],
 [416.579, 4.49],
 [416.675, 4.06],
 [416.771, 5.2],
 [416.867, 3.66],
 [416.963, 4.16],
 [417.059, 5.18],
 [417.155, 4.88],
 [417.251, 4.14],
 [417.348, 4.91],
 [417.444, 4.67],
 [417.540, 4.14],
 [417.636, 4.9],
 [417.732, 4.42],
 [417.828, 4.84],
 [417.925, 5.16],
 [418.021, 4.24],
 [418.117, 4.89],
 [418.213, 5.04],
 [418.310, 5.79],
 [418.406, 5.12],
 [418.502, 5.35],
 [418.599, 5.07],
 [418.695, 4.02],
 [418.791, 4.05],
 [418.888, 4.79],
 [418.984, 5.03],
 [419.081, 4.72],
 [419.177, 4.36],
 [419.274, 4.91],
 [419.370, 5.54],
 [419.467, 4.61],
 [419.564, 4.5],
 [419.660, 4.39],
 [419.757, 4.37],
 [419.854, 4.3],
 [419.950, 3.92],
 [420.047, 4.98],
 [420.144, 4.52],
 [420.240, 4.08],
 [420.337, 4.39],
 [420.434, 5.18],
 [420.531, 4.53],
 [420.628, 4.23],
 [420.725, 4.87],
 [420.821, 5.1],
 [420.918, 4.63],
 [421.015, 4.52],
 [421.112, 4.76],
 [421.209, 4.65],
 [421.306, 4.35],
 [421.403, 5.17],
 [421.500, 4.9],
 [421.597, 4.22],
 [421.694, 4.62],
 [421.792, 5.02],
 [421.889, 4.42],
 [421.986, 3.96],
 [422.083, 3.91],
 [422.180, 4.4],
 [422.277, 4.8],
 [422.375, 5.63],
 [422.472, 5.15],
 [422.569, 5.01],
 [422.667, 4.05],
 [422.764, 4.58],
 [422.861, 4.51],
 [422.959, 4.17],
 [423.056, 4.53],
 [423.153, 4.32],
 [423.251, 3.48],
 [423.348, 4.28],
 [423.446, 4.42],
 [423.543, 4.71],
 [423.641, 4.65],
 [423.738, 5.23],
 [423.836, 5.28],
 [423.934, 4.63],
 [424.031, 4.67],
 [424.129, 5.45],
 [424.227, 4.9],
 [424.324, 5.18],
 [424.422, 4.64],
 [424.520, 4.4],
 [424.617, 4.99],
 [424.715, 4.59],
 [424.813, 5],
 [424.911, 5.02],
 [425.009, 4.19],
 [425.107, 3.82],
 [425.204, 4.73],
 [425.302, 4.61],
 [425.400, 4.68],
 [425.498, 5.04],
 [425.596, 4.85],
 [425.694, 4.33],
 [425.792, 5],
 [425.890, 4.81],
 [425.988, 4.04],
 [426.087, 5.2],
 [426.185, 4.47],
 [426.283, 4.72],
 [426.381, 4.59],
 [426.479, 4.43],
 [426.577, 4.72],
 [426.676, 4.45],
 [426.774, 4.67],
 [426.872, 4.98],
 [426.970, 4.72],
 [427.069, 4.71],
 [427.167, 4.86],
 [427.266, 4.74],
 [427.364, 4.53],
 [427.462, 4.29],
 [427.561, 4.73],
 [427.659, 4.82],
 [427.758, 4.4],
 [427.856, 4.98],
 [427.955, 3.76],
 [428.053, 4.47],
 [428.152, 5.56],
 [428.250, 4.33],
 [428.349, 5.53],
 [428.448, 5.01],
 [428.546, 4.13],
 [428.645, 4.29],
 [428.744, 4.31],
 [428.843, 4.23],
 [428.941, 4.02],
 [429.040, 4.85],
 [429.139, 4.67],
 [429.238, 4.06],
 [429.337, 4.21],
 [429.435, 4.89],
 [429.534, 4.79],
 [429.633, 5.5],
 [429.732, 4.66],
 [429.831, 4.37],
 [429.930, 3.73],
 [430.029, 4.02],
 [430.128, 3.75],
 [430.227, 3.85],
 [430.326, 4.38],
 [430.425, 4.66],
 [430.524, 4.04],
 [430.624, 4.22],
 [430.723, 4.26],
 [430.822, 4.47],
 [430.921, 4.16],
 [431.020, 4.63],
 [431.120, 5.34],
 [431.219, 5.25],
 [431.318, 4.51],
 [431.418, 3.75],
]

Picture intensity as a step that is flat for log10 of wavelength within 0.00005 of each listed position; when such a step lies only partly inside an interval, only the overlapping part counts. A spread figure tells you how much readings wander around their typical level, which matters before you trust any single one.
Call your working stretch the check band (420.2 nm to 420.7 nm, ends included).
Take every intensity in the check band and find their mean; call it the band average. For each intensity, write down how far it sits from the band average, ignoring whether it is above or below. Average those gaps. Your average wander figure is 0.30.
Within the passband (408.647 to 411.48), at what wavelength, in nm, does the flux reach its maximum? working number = 410.202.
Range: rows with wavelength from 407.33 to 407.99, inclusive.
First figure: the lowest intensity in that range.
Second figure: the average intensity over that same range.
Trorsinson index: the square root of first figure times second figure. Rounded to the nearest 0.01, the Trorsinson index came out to 4.17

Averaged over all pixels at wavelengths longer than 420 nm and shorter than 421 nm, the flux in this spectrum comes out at 4.65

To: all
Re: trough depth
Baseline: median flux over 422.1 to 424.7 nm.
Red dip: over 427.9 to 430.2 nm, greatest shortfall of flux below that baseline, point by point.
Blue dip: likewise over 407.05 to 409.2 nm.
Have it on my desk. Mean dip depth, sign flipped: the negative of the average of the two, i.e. -1.16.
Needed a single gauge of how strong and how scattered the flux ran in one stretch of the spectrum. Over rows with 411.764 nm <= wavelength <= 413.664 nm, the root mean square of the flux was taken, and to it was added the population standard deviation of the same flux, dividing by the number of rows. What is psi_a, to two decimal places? 5.24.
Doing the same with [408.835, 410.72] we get 5.80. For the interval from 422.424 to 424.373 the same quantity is 5.15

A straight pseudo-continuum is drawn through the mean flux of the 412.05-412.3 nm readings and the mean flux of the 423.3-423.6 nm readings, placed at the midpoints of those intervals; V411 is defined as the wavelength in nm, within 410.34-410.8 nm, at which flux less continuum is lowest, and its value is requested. 410.486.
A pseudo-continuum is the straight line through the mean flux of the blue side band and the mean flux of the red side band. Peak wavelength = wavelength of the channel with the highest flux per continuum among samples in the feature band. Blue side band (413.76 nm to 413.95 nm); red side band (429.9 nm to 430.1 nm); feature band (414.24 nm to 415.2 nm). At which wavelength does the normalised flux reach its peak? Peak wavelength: 414.665 nm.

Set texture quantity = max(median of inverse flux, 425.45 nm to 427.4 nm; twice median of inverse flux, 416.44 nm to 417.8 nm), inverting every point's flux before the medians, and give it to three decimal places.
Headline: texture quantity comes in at 0.449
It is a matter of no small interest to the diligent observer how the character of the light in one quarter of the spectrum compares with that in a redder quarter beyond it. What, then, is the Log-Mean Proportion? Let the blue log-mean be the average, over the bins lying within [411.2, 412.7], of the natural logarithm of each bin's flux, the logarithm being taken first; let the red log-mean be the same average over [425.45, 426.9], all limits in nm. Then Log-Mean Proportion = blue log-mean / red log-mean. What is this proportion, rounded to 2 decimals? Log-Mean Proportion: 0.97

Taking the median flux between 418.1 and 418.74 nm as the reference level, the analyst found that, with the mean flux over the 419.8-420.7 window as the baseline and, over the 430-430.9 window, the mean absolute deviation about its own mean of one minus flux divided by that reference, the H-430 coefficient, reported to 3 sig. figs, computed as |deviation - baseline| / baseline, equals 0.989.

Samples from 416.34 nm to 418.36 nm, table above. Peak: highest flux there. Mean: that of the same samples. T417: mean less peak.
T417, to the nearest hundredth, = -1.16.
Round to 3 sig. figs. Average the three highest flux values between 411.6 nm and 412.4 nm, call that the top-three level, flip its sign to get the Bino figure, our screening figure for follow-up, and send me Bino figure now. -4.95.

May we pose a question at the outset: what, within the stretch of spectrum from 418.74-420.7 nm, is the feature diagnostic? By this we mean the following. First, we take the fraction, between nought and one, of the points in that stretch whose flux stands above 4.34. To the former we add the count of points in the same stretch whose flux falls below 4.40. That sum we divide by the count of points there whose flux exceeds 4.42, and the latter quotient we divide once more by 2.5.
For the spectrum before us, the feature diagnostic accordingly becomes 0.35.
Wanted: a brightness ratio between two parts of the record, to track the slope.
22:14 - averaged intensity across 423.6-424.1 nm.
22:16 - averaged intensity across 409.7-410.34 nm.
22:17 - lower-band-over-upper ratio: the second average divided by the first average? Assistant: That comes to 1.08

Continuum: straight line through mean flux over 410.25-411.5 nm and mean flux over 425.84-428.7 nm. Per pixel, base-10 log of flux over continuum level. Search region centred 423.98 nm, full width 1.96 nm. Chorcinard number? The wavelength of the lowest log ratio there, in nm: 423.251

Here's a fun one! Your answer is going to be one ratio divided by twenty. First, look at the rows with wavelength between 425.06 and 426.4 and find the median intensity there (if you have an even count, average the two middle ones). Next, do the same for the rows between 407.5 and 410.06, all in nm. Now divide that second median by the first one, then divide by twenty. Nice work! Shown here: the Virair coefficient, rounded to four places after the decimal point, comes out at 0.0480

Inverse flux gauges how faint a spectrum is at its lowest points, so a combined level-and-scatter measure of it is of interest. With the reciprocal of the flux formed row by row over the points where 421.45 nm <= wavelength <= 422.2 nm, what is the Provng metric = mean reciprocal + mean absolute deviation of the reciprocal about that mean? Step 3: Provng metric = 0.243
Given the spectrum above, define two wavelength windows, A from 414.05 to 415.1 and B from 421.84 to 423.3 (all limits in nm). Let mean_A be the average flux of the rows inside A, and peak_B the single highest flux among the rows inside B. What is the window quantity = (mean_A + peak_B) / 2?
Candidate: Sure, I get 5.26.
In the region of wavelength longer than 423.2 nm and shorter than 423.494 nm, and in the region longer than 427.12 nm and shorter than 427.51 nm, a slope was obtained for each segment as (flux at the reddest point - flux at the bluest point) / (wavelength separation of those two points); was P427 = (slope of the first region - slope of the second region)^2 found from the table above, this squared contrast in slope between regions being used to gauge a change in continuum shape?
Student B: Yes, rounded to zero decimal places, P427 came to 46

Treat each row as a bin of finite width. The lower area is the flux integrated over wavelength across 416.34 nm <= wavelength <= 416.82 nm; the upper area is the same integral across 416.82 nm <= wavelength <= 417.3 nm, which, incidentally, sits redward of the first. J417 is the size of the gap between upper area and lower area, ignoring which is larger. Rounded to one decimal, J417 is 0.0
